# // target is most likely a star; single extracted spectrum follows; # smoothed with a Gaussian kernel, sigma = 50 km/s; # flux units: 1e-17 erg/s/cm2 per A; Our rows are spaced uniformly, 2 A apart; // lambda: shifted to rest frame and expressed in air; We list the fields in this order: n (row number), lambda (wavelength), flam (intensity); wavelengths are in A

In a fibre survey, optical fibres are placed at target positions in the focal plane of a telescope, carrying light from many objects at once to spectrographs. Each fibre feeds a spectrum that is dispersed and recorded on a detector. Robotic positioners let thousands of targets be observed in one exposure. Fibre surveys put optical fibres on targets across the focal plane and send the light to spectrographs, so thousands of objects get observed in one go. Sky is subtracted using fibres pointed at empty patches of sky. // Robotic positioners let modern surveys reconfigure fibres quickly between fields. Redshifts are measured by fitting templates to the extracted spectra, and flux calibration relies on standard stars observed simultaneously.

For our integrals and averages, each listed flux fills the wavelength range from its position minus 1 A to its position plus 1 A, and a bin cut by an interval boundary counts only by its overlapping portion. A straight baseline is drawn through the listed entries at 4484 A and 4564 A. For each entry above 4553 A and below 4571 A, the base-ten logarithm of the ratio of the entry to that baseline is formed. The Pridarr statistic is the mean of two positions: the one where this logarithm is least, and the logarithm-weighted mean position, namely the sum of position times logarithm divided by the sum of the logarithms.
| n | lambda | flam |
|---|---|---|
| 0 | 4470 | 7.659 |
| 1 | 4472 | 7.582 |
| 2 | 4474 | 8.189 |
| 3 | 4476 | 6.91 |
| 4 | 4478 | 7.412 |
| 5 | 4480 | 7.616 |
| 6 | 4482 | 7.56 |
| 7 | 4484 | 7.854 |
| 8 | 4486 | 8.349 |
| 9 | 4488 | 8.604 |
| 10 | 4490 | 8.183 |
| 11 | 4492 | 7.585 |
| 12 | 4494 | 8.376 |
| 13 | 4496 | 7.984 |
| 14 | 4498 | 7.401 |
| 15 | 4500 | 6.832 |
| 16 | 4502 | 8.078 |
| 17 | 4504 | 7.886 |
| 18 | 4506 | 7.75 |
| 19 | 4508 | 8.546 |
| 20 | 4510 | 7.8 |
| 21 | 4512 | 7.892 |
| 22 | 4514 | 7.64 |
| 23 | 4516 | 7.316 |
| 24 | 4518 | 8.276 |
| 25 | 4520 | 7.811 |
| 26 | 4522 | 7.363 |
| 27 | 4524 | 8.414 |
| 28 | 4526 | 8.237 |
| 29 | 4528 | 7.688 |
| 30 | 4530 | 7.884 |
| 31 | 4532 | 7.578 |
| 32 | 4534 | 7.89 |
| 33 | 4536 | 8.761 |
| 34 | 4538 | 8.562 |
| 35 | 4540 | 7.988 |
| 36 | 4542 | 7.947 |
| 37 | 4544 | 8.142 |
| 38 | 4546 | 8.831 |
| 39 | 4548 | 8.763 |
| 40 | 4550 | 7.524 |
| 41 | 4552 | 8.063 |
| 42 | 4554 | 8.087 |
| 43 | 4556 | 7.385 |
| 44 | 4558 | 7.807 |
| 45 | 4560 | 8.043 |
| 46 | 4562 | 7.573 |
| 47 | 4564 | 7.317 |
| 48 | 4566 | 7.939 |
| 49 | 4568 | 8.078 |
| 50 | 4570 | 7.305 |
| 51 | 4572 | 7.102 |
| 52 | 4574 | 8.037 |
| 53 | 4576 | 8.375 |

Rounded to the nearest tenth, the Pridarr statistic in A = 4562.8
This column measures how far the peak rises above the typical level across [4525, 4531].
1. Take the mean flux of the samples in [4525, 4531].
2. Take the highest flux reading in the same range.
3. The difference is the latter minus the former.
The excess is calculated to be 0.3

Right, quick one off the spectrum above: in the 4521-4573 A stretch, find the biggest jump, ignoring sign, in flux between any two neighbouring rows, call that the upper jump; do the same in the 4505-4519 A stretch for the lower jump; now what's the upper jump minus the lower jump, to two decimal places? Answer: 0.28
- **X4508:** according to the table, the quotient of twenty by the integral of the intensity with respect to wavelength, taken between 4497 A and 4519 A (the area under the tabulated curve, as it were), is 0.12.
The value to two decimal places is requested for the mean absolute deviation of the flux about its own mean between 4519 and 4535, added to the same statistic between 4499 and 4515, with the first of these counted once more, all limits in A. 0.79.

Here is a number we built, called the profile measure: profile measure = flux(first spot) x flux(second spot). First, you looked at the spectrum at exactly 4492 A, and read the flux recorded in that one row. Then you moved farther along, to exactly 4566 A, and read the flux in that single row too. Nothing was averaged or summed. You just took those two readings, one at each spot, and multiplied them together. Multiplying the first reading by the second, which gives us 60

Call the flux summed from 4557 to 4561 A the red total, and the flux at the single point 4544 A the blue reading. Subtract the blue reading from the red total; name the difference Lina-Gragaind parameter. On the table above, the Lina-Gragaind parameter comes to 8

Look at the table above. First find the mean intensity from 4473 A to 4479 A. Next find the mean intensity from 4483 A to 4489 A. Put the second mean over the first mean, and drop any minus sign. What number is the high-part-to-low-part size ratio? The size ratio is 1.10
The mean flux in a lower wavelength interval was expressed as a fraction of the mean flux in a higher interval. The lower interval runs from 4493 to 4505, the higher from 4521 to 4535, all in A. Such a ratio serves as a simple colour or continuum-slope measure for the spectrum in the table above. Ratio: 0.99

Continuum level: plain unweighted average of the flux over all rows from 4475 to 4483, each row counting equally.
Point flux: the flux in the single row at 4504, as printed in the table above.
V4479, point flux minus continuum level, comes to 0.5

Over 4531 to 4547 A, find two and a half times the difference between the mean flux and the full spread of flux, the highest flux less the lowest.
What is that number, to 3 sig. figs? 17.4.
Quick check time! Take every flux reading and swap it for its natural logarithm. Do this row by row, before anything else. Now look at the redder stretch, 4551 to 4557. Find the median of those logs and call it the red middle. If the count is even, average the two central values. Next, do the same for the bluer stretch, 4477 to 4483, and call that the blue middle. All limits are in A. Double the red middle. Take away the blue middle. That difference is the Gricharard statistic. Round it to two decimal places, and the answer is 2.15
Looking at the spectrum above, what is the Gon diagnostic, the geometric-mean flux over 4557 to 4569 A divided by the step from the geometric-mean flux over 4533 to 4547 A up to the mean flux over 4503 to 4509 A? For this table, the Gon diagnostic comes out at -33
